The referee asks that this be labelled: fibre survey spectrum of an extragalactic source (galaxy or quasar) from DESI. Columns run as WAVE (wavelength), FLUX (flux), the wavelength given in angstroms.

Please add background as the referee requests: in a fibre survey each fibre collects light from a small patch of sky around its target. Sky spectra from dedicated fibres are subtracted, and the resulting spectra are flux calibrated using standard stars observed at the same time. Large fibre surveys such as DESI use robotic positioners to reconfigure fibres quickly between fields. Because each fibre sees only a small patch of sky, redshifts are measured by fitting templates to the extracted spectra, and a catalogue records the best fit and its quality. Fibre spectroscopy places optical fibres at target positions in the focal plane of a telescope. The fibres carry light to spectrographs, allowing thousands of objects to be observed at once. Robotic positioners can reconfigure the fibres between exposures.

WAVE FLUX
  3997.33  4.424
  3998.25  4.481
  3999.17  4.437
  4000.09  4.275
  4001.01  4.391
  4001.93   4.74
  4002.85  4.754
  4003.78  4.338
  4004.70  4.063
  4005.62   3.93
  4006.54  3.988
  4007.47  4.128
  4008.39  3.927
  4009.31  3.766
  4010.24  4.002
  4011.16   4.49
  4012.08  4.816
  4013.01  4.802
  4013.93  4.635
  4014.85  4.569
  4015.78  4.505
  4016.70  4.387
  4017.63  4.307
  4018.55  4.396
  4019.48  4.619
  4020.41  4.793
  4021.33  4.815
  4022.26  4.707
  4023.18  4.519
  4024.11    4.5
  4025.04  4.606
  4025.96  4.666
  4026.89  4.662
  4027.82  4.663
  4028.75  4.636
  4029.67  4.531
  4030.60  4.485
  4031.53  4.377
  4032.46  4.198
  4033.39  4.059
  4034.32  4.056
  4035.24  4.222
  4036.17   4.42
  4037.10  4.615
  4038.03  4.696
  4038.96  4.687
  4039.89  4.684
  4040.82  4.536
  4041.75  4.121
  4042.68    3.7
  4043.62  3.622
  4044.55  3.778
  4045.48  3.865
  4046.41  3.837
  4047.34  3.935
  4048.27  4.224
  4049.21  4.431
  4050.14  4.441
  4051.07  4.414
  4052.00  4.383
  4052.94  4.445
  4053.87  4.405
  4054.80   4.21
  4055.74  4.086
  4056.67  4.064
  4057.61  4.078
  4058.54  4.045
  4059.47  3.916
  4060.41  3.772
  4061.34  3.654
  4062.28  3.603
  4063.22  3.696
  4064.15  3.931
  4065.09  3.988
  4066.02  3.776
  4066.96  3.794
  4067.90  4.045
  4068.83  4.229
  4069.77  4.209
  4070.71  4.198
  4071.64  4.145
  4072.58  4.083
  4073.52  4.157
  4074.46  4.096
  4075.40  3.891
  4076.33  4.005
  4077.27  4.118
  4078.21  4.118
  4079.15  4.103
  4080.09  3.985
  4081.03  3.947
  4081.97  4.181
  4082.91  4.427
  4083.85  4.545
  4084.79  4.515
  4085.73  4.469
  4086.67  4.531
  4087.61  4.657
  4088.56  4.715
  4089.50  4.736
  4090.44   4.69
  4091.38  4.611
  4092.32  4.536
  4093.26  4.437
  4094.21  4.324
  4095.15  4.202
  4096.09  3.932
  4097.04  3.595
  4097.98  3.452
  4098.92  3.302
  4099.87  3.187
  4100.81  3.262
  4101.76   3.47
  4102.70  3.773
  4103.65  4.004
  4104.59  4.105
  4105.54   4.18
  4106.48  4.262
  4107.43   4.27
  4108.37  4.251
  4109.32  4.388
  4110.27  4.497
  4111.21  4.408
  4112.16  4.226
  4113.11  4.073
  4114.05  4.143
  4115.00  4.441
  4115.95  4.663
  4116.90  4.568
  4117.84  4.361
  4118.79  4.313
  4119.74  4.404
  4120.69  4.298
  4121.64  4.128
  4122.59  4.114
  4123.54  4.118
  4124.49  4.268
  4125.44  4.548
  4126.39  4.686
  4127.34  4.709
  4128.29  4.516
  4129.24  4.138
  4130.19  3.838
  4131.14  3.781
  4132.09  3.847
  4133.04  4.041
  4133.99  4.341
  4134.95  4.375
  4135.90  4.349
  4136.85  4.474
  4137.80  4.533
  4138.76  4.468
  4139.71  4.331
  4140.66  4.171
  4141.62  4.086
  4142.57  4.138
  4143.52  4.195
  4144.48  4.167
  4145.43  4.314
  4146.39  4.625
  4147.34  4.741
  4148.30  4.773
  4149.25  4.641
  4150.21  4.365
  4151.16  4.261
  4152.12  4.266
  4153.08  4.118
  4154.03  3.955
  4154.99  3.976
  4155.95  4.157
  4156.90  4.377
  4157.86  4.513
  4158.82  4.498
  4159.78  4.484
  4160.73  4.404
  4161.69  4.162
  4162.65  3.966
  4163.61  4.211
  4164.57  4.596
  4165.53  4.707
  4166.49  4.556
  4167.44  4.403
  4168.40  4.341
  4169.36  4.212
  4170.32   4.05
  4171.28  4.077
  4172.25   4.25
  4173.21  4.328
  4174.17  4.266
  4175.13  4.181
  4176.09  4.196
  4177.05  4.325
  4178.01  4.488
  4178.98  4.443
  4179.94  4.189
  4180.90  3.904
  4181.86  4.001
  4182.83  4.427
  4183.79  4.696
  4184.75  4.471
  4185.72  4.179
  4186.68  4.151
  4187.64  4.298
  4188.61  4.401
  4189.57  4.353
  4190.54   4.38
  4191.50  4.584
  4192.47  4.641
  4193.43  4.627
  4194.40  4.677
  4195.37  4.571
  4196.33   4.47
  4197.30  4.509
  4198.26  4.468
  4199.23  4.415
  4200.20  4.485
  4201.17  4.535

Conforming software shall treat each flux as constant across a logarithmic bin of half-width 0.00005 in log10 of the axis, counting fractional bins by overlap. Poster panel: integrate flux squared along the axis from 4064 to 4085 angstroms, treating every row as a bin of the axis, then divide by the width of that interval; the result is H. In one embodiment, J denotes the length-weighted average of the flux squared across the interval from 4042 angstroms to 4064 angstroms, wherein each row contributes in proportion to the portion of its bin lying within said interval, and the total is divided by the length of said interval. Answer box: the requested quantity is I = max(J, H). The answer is 16.9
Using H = 16.9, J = 16.3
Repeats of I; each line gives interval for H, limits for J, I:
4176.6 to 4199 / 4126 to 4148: 19.4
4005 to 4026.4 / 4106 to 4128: 19.7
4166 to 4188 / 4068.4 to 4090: 18.4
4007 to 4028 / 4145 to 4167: 20.2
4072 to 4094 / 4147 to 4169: 19.1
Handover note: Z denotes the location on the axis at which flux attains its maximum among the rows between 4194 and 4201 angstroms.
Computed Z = 4194.40 angstroms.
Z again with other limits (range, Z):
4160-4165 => 4164.57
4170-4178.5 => 4178.01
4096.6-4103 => 4102.70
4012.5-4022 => 4021.33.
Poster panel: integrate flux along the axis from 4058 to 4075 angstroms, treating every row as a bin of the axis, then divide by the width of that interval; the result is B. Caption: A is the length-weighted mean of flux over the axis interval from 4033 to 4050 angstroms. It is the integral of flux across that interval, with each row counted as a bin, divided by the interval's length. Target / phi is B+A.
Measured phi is 8.2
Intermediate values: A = 4.20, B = 3.96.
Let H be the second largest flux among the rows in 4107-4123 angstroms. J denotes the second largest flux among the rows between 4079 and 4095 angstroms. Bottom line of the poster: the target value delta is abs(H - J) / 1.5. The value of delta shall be 0.10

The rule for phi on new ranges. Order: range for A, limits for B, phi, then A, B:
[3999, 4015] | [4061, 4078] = 8.3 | 4.33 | 3.98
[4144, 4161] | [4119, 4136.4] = 8.6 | 4.37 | 4.25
